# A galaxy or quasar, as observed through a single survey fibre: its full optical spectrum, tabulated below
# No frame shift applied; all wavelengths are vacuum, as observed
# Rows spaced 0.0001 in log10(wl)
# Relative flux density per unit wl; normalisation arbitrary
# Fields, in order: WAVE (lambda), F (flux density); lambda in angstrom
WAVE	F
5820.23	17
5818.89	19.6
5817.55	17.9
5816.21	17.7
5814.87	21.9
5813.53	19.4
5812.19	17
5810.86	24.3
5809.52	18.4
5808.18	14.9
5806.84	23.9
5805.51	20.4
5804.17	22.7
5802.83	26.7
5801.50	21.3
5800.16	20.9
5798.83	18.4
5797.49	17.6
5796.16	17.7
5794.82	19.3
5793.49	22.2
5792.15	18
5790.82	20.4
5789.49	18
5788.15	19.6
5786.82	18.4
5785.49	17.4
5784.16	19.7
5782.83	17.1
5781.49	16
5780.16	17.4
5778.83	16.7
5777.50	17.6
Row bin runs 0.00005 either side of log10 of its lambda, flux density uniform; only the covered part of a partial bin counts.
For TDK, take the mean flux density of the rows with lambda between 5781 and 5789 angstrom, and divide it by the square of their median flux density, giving 0.056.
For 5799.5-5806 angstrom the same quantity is 0.049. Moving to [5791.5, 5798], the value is 0.059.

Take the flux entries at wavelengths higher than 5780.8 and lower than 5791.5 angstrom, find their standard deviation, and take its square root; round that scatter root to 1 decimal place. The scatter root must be 1.2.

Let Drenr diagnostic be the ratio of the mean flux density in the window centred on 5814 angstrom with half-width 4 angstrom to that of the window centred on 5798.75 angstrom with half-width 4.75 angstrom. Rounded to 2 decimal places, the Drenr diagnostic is 0.97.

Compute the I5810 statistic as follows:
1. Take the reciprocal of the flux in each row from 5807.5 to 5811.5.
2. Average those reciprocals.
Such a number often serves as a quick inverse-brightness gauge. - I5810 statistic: 0.0542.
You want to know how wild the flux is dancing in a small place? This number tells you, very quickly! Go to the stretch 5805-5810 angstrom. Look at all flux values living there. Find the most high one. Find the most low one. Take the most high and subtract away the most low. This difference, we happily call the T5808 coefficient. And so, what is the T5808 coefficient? 9.0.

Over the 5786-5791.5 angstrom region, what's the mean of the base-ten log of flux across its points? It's 1.28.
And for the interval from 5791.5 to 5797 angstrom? 1.28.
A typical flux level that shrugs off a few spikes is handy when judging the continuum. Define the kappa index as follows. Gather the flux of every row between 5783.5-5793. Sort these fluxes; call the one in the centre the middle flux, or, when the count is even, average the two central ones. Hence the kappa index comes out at 18.4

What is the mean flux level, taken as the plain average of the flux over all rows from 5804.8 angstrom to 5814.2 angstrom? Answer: 19.8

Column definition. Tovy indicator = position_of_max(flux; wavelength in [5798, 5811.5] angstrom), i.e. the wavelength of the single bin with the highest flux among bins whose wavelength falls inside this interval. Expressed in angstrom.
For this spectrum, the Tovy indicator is 5802.83 angstrom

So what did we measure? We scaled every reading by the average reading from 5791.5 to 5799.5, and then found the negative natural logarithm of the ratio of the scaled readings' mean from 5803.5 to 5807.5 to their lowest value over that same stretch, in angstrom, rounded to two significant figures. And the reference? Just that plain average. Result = -0.091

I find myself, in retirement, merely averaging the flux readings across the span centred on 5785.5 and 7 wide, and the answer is 18.4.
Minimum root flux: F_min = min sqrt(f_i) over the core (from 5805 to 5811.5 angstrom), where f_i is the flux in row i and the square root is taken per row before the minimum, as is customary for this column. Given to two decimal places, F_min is 3.86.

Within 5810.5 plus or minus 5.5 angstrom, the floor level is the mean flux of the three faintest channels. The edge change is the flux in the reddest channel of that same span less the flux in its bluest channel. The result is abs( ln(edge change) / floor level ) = 0.024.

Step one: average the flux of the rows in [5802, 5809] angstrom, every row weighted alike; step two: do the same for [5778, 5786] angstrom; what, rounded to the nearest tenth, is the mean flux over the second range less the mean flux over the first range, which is -4.3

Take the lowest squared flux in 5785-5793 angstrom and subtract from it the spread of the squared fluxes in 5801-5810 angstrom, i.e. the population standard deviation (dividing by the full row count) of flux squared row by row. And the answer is 155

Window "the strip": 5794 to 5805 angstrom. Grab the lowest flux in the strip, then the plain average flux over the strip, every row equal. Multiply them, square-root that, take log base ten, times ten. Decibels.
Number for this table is 12.8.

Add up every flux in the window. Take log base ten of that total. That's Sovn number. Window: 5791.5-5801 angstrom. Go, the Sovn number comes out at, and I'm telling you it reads 2.13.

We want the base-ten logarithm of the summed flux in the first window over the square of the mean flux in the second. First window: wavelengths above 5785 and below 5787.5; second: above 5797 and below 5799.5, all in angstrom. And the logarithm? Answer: -0.96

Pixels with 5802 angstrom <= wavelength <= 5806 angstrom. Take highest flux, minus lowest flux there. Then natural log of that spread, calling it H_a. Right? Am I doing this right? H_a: 1.8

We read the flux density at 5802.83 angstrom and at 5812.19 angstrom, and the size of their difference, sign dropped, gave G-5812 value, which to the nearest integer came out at 10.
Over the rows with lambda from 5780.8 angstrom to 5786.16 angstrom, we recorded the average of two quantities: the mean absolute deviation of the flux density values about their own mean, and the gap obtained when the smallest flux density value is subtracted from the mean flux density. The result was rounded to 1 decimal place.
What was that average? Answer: 1.3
